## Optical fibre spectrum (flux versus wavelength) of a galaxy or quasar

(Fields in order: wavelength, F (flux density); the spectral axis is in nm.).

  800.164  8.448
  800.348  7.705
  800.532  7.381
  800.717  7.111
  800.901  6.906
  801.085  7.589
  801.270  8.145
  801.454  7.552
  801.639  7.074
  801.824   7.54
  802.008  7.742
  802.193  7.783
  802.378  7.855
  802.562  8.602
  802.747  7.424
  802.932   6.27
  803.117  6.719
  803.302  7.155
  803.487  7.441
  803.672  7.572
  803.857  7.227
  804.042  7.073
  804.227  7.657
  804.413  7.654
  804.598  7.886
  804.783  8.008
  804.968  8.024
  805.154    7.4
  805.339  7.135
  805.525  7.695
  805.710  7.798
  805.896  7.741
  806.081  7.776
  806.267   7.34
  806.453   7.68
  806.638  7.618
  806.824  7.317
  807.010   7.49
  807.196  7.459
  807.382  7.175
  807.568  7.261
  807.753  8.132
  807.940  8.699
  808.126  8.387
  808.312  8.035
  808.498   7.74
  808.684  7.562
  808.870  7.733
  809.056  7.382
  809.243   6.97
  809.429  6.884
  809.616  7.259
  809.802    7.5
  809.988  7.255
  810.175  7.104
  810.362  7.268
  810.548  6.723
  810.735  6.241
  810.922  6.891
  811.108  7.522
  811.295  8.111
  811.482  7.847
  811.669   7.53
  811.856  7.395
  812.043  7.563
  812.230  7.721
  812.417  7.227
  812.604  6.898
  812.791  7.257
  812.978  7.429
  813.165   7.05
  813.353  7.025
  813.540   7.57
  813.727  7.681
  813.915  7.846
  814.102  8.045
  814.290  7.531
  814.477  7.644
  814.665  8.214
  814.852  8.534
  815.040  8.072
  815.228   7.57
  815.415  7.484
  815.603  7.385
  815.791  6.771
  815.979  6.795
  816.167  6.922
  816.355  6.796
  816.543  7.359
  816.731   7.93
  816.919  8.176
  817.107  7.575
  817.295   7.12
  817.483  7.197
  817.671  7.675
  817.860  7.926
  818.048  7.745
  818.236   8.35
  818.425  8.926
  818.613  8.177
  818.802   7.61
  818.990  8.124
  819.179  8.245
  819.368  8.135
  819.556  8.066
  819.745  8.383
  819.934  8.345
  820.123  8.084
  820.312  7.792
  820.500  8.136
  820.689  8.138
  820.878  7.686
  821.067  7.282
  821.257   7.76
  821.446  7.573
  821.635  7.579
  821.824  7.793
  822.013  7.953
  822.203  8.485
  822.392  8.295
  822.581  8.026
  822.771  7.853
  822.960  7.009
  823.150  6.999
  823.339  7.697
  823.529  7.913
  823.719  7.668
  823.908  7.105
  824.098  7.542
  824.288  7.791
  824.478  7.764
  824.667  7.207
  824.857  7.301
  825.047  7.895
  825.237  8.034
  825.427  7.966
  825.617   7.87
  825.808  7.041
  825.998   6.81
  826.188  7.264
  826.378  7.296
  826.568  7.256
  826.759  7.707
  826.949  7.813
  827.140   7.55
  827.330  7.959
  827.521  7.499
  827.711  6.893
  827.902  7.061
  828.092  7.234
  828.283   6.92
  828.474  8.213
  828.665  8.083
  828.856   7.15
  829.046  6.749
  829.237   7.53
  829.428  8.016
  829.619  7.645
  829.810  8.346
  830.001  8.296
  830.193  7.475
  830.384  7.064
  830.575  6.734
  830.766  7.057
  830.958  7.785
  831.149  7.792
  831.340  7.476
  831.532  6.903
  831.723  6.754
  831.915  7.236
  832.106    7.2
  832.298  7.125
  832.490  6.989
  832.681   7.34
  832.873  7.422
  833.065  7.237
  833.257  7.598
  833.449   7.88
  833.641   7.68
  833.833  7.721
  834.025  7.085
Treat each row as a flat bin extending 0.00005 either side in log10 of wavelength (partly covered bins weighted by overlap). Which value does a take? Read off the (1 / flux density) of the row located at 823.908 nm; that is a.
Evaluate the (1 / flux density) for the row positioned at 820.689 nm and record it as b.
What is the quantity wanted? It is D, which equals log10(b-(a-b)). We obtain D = -0.98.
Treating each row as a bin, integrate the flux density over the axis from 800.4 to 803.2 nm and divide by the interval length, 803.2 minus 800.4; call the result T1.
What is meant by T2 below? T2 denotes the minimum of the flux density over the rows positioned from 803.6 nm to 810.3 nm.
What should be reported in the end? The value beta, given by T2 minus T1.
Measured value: -0.6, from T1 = 7.45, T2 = 6.884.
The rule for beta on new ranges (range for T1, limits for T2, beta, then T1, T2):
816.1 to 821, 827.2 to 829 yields -1.0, 7.87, 6.893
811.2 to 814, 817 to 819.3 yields -0.4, 7.47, 7.12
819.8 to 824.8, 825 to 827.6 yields -0.9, 7.75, 6.81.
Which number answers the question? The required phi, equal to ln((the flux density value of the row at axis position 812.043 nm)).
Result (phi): 2.02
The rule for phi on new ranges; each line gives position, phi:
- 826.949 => 2.06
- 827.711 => 1.93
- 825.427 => 2.08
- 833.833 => 2.04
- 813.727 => 2.04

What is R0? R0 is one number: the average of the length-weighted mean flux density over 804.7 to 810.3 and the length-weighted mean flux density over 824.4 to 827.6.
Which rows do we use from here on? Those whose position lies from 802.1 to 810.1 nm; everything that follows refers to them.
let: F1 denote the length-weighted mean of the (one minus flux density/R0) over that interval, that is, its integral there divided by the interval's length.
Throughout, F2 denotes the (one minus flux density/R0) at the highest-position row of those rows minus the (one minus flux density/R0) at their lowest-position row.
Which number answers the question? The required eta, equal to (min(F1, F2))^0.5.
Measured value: 0.037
